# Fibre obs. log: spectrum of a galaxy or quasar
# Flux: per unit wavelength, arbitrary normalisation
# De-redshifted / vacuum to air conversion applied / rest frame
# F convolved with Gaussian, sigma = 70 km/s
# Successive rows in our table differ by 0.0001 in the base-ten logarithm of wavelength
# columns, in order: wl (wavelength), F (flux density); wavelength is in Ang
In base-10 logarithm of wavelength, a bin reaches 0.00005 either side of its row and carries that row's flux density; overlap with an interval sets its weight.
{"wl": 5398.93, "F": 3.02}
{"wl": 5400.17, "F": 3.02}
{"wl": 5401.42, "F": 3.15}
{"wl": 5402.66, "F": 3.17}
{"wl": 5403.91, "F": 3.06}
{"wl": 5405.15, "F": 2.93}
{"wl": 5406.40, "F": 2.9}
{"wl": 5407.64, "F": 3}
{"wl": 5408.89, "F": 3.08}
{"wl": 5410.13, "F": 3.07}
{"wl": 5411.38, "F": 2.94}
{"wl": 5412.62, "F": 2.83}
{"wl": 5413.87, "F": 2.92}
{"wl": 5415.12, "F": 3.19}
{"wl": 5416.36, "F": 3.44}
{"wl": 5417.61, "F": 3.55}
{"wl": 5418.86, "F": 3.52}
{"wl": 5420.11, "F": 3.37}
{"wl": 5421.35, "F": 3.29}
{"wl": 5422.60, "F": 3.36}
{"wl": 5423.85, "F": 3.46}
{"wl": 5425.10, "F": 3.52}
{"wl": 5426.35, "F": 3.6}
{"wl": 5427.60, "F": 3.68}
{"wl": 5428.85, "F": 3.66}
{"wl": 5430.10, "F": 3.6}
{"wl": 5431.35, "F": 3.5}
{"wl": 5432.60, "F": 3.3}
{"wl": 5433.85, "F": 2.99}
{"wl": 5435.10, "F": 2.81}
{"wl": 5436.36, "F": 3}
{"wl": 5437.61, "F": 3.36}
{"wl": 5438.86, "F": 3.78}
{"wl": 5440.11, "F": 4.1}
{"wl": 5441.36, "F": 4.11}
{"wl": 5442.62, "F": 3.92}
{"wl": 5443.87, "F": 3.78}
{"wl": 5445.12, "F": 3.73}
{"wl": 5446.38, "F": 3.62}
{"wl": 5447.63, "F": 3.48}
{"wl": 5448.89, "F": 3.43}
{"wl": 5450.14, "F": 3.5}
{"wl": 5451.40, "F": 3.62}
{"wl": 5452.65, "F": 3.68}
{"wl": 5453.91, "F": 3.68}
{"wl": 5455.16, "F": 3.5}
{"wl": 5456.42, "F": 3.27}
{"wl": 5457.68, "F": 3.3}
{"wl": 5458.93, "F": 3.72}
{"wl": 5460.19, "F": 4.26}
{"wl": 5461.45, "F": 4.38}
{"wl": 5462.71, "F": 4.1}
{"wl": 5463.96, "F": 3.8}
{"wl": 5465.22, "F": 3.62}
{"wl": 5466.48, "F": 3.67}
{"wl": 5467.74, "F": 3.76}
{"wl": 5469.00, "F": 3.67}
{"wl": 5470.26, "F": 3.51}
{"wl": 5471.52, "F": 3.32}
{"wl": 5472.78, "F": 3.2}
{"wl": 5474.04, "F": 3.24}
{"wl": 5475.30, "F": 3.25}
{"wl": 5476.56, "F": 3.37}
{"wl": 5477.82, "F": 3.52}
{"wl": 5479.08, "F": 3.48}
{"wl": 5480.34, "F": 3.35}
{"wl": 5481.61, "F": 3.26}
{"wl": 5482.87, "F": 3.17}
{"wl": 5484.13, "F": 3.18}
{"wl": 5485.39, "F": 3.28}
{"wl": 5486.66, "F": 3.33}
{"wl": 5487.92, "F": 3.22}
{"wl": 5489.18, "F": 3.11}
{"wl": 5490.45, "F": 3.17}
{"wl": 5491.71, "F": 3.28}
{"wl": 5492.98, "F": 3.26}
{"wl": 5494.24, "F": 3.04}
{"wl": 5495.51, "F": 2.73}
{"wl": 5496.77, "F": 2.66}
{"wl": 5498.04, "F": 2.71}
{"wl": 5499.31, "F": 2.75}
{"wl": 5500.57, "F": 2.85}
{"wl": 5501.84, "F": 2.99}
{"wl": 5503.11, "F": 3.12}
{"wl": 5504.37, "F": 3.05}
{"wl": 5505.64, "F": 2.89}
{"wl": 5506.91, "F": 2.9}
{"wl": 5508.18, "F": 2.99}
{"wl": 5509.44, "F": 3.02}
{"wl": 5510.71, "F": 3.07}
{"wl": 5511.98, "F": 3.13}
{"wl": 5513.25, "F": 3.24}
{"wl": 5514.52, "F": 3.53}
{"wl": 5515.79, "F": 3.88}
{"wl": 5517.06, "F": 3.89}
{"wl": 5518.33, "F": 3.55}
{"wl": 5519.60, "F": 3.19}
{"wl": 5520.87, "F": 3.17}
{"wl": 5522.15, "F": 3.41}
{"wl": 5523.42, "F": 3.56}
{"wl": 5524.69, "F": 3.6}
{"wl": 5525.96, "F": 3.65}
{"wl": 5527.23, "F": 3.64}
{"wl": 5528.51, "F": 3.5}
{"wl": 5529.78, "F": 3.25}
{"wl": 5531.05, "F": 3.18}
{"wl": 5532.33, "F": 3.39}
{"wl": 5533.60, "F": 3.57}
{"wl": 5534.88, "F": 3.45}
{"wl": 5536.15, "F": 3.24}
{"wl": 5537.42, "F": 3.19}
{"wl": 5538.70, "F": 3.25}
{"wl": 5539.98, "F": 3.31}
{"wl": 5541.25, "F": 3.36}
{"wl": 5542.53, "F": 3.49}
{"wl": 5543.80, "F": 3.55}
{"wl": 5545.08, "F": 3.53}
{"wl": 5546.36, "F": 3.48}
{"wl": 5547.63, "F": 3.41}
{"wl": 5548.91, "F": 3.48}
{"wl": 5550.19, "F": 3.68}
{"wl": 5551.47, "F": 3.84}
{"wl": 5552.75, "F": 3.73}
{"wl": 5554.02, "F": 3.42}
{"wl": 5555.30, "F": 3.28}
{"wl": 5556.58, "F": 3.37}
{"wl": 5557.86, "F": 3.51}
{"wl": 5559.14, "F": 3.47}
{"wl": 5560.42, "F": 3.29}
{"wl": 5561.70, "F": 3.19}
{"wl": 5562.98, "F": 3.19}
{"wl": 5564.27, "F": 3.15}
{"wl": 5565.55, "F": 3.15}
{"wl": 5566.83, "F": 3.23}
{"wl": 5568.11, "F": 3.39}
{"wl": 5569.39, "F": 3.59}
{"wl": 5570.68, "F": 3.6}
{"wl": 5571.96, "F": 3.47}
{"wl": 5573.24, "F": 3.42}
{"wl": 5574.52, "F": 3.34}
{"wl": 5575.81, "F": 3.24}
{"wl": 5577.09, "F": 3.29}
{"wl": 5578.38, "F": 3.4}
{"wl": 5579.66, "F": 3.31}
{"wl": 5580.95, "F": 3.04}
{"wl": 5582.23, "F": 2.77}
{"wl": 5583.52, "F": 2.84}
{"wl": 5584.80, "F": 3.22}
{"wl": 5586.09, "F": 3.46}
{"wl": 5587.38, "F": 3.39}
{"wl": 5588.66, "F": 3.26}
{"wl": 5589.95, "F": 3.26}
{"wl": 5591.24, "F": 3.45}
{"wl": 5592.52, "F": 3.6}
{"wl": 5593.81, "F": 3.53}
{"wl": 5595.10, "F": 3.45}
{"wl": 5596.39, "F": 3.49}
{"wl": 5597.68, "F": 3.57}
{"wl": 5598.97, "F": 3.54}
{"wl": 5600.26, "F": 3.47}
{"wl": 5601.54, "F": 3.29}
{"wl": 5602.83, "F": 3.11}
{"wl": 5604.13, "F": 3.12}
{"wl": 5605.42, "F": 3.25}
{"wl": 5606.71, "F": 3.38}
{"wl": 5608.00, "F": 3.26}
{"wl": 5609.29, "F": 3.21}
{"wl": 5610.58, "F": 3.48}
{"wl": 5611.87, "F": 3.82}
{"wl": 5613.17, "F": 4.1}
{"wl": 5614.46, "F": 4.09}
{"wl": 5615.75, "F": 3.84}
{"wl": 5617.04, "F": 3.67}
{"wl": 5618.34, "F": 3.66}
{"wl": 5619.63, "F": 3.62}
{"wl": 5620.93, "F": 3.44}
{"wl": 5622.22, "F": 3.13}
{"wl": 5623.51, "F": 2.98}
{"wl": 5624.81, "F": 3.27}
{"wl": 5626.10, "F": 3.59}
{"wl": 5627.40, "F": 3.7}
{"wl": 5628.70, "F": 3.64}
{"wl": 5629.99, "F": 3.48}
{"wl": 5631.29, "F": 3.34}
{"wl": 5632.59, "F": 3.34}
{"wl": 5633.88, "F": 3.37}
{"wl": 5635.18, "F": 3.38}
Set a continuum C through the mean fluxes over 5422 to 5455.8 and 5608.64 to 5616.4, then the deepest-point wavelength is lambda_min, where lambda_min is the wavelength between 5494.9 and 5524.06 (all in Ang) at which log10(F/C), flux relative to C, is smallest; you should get 5496.77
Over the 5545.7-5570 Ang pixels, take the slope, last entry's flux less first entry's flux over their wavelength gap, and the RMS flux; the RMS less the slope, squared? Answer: 11.7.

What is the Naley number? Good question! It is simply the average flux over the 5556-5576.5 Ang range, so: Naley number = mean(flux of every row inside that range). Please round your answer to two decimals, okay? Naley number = 3.35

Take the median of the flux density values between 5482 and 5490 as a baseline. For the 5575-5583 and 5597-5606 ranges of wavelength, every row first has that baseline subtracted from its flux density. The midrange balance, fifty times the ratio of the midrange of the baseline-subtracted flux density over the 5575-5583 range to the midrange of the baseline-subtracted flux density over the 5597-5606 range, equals -41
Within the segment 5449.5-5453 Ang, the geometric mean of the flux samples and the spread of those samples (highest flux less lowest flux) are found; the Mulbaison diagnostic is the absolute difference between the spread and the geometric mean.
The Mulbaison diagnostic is 3.42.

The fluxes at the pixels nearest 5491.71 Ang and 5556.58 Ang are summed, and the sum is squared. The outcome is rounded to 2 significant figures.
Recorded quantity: 44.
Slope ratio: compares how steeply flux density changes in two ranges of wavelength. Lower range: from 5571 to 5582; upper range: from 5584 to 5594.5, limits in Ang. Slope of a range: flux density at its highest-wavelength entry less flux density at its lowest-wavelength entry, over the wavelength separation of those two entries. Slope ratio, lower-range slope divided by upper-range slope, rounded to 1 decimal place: -1.4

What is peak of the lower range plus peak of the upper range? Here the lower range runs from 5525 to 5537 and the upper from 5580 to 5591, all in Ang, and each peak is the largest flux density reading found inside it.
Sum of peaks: 7.11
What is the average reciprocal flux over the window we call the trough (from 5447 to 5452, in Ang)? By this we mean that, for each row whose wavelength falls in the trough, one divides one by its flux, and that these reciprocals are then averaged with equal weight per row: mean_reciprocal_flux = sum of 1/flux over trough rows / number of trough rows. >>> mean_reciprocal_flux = 0.285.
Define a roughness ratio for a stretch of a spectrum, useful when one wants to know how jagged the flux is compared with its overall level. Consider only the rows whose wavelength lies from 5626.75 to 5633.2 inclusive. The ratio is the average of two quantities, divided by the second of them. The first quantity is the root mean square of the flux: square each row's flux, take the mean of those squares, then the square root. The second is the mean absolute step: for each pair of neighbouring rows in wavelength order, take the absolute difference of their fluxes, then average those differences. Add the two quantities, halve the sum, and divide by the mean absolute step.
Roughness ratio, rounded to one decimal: 20.0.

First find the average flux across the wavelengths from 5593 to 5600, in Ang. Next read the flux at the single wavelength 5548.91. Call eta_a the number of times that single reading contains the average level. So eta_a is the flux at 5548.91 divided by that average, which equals 0.99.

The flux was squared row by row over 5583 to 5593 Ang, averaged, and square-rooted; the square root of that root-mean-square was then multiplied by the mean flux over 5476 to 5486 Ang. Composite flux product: 6.1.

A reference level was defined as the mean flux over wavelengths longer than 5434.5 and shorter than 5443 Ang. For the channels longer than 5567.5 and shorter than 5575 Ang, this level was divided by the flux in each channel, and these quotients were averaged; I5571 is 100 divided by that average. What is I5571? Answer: 97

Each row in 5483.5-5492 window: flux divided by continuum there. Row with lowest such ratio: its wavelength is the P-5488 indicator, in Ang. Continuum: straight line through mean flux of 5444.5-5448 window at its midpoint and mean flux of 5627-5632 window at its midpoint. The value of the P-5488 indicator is 5489.18 Ang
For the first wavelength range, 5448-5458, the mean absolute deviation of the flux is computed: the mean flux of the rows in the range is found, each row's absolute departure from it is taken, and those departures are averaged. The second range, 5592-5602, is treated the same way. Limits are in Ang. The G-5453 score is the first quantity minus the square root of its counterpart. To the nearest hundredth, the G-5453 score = -0.14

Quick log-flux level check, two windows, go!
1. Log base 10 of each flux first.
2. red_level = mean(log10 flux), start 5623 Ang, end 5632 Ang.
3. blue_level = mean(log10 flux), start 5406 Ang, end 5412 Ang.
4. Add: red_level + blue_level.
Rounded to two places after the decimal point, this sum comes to 1.01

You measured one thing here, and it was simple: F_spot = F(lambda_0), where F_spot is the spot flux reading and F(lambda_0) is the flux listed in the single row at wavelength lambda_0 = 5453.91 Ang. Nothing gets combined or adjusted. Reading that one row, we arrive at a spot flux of 3.68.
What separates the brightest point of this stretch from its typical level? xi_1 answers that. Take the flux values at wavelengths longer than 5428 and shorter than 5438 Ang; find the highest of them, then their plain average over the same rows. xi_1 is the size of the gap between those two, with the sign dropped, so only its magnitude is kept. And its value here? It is 0.38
